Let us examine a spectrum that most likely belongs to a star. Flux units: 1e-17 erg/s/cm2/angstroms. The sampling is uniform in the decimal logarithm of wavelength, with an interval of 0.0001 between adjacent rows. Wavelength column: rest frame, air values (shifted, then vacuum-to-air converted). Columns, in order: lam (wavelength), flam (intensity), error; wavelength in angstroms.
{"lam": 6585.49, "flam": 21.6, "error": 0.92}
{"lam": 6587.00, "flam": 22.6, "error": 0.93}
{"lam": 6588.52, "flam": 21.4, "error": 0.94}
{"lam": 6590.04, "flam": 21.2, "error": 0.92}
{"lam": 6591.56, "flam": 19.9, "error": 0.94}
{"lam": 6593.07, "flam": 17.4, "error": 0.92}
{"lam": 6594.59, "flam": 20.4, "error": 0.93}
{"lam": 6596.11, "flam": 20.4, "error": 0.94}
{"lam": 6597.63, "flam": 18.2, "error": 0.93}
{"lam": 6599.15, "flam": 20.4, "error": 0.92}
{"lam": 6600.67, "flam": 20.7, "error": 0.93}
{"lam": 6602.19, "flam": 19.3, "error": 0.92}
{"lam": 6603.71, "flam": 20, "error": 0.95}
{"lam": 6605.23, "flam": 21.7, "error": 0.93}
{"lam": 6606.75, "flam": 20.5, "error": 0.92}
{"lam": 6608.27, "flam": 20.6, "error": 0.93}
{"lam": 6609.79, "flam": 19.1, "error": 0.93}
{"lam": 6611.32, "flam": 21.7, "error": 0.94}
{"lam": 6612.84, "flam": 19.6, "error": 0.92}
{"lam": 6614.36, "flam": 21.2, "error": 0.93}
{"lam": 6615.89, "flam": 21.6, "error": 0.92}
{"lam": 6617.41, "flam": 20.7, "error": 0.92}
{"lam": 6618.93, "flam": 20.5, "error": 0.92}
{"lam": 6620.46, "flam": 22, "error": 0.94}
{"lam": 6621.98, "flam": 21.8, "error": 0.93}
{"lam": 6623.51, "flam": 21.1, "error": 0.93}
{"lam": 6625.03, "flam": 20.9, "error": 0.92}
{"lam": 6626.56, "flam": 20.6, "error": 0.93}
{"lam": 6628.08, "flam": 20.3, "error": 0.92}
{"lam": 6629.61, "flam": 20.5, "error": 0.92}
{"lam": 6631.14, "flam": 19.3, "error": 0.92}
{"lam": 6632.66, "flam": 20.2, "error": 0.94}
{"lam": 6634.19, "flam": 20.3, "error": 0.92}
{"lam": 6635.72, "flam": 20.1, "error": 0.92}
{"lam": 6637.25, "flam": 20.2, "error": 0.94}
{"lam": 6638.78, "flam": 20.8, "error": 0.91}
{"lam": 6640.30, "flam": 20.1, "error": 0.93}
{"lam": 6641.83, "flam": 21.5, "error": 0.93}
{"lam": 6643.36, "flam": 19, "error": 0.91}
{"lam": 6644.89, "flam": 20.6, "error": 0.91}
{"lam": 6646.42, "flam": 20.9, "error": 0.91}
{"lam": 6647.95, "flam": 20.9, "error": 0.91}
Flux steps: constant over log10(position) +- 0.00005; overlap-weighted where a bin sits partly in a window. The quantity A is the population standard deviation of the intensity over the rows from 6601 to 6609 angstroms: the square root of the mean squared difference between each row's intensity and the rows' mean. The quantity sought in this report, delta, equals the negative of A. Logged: -0.8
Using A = 0.8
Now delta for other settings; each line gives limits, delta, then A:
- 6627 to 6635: -0.4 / 0.4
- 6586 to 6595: -1.6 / 1.6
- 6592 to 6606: -1.3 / 1.3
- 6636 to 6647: -0.7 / 0.7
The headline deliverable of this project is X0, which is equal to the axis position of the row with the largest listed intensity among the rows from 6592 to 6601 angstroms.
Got 6600.67 angstroms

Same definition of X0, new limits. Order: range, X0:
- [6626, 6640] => 6638.78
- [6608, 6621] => 6620.46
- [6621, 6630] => 6621.98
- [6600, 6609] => 6605.23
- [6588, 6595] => 6588.52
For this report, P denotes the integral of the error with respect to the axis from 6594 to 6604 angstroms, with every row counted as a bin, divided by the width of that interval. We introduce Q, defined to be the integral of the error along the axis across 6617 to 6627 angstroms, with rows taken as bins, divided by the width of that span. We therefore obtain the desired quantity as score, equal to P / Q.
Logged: 1.00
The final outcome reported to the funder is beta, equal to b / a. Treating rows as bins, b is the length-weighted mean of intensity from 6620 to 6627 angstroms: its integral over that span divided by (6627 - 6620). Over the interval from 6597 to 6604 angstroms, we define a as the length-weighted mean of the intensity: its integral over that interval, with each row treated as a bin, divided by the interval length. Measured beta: 1.08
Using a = 19.7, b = 21.3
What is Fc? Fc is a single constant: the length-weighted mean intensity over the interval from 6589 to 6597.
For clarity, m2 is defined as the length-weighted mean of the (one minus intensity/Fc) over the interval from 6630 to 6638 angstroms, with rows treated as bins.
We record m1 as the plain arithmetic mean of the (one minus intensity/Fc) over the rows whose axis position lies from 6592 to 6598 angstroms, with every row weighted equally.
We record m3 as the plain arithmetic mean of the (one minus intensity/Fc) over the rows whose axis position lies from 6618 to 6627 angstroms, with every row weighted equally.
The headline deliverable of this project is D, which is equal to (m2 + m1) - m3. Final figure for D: 0.10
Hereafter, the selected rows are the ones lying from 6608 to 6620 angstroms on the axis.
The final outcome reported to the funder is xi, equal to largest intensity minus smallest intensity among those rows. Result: 2.60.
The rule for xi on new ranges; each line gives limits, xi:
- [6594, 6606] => 3.50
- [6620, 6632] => 2.70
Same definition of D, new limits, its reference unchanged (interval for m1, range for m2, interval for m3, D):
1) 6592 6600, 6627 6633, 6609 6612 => 0.04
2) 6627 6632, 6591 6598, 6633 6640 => 0.05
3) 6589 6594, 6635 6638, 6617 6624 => 0.07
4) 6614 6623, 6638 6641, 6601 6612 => -0.07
